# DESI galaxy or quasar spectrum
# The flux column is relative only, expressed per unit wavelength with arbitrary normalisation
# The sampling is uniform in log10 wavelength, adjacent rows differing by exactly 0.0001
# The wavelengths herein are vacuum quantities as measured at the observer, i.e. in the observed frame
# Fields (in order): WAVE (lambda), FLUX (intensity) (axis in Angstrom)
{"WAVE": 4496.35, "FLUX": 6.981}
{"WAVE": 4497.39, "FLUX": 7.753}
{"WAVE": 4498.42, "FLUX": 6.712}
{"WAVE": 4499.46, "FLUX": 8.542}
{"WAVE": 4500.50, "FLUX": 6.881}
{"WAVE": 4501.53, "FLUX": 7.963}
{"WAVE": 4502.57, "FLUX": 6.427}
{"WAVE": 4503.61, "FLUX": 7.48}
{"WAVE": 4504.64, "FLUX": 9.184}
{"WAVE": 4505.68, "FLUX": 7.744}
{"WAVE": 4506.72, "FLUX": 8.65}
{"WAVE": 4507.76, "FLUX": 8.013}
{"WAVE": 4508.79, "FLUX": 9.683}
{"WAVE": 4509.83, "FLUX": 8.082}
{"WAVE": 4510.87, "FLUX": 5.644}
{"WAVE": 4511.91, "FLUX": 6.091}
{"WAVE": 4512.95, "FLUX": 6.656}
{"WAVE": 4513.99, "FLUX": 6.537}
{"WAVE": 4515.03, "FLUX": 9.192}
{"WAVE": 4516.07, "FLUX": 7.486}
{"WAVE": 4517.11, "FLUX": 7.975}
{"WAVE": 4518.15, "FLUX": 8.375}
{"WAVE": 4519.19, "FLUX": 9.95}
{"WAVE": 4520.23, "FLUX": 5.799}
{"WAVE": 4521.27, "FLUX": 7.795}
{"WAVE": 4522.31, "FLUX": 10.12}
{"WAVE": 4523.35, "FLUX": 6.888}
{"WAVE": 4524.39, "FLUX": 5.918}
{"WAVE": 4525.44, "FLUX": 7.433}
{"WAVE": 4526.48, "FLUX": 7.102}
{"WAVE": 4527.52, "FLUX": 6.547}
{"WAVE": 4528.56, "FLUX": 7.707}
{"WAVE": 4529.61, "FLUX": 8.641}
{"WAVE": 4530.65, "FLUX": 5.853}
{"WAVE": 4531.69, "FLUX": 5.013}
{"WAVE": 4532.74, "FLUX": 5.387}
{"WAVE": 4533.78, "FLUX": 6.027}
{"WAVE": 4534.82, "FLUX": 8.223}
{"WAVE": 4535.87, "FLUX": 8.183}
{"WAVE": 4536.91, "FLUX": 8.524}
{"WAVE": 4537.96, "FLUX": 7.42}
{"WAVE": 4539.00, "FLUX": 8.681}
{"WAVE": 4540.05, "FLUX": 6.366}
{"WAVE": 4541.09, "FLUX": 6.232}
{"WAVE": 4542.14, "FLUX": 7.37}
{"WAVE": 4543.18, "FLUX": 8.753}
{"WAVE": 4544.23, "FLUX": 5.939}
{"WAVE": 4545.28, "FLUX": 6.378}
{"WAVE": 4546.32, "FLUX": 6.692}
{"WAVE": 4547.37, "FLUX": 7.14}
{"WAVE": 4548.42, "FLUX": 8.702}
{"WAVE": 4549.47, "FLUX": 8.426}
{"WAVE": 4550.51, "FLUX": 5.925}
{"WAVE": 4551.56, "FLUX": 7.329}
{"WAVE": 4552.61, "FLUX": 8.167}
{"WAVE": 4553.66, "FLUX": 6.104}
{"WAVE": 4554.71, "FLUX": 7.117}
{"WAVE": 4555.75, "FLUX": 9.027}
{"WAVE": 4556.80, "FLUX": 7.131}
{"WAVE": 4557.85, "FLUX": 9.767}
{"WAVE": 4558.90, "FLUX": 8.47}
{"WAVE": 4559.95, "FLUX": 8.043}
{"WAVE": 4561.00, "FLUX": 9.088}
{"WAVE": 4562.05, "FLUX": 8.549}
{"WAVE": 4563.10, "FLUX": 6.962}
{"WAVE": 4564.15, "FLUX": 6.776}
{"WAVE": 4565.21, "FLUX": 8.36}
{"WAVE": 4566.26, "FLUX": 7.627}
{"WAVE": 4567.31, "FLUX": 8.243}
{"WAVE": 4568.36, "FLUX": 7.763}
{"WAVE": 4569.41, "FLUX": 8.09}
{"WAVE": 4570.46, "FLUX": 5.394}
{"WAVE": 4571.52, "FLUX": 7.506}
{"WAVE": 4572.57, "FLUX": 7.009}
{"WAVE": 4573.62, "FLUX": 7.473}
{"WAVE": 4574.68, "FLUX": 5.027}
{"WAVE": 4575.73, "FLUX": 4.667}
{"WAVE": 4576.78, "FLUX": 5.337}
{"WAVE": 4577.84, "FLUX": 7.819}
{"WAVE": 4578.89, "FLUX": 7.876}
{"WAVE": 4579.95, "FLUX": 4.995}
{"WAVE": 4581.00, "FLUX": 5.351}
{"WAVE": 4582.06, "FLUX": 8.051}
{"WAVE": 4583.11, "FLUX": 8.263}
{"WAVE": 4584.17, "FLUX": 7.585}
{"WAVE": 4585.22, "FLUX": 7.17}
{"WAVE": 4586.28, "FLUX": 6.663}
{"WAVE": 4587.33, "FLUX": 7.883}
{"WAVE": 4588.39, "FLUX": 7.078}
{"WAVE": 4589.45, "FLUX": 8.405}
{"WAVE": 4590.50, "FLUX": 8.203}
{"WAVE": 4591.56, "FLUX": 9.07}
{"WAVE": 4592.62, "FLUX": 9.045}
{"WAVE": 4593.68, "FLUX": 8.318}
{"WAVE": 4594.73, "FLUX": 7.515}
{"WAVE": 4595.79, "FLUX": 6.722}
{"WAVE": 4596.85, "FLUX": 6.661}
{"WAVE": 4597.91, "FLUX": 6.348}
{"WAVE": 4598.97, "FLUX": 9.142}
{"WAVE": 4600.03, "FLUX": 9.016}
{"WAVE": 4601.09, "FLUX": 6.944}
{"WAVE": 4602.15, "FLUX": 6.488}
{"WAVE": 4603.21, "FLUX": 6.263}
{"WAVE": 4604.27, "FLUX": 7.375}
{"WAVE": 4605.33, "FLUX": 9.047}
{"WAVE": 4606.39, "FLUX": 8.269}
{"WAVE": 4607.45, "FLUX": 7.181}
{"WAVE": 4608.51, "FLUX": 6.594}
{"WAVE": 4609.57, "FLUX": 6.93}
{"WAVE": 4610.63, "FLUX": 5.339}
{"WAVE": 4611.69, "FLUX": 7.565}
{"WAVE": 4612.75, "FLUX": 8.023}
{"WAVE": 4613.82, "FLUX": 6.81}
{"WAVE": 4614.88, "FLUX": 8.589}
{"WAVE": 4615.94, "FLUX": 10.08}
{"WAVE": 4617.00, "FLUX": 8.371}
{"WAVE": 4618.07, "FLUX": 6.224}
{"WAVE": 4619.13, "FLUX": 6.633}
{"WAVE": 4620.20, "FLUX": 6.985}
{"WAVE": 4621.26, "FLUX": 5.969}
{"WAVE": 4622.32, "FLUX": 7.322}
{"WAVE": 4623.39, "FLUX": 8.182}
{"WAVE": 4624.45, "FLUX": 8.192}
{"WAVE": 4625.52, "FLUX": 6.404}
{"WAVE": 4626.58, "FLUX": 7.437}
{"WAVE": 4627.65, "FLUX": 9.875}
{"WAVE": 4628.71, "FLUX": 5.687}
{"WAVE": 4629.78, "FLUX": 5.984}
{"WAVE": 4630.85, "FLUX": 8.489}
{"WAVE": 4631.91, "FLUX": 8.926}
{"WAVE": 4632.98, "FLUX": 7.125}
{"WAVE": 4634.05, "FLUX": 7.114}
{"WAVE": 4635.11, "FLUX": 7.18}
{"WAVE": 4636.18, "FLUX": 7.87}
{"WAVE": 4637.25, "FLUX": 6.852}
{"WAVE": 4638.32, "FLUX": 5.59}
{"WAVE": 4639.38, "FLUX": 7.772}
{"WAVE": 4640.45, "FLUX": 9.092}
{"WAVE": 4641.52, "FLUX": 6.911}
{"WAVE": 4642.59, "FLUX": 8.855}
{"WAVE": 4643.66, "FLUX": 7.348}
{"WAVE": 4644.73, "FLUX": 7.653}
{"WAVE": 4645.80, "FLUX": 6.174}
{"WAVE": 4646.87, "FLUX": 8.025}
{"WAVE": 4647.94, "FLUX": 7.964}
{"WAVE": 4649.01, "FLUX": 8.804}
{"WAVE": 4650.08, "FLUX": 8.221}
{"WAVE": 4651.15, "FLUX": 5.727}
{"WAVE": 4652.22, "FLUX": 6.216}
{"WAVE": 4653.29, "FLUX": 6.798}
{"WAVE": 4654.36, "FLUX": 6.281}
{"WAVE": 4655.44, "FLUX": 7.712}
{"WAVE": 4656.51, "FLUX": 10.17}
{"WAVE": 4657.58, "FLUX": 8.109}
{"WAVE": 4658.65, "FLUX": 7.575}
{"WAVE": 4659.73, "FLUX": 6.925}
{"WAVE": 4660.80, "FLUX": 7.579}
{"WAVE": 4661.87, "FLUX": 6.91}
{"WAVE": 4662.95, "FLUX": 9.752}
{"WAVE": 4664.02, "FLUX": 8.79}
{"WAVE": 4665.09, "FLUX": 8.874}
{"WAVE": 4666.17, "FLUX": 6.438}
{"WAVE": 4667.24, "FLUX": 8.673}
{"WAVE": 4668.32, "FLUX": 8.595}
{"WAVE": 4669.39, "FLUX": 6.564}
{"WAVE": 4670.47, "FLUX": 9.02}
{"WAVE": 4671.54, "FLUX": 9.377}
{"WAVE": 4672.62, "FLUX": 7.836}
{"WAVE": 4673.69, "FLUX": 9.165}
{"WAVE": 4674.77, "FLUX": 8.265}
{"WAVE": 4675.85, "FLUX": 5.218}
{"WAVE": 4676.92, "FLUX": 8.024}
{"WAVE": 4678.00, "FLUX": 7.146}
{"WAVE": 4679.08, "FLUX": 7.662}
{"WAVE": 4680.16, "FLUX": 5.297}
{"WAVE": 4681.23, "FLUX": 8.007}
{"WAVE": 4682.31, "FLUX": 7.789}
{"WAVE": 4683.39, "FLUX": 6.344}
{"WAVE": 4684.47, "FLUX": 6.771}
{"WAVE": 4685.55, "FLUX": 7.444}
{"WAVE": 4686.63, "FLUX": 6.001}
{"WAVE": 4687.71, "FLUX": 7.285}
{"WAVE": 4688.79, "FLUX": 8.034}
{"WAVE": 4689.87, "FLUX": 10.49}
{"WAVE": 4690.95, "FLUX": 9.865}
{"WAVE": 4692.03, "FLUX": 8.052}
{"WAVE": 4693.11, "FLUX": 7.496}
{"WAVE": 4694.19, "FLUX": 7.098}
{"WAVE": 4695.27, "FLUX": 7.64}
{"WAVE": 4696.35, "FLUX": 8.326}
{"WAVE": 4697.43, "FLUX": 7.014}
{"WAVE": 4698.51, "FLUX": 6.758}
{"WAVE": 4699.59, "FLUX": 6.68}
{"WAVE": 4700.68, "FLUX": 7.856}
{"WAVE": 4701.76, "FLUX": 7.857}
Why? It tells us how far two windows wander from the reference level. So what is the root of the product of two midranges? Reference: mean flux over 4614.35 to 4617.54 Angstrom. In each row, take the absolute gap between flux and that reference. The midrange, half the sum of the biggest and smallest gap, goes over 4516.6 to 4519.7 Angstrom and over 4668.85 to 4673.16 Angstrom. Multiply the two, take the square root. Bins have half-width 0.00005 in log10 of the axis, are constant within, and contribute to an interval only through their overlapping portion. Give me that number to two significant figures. 1.0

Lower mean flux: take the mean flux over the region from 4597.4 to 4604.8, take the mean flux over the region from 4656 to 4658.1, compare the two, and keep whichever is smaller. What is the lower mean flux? 7.37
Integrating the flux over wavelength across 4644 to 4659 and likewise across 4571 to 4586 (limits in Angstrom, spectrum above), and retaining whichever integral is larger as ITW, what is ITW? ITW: 113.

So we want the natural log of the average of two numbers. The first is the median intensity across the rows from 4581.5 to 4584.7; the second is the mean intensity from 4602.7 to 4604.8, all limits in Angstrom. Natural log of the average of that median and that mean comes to 2.01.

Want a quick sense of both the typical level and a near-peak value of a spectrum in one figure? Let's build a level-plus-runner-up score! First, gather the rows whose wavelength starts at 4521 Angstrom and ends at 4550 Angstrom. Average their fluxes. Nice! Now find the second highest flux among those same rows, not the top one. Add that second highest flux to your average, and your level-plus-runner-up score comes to 16.0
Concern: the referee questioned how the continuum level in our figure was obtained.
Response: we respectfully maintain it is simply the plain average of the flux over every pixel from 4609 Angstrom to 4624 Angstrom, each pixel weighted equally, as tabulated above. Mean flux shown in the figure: 7.36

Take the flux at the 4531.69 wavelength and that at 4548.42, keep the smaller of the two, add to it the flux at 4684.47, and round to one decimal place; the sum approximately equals 11.8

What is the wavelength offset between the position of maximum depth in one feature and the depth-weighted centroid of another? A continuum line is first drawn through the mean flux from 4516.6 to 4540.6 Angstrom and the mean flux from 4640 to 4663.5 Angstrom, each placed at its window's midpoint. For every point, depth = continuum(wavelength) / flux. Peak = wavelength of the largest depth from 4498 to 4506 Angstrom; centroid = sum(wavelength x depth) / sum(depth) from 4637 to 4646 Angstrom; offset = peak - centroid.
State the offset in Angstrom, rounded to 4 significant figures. -138.9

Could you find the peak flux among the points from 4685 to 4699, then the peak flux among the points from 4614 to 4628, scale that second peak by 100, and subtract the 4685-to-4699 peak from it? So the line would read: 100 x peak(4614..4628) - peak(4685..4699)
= 998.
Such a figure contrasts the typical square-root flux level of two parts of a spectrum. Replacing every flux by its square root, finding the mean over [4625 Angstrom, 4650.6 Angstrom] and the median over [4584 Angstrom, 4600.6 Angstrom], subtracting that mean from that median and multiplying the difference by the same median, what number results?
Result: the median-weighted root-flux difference 0.11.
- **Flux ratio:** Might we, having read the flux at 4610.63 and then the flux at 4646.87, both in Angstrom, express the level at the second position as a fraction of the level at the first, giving 1.5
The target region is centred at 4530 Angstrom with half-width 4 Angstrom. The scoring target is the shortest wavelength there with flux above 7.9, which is 4529.61 Angstrom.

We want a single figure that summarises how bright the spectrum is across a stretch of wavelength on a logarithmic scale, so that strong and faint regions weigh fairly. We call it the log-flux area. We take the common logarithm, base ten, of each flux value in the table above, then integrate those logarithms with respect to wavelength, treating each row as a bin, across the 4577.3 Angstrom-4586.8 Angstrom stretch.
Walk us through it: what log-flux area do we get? 8.02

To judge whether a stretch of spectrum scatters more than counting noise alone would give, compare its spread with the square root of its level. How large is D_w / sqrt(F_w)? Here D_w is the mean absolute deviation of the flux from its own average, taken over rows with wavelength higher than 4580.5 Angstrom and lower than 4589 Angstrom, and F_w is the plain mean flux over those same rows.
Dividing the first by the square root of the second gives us 0.256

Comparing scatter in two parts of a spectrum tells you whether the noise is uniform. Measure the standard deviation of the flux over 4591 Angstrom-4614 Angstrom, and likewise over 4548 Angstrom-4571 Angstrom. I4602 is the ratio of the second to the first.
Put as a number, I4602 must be 0.99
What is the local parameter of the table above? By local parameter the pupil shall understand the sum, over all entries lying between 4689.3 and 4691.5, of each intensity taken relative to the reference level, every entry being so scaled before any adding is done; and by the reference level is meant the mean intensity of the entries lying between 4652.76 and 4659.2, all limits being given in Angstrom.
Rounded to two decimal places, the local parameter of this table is 2.62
